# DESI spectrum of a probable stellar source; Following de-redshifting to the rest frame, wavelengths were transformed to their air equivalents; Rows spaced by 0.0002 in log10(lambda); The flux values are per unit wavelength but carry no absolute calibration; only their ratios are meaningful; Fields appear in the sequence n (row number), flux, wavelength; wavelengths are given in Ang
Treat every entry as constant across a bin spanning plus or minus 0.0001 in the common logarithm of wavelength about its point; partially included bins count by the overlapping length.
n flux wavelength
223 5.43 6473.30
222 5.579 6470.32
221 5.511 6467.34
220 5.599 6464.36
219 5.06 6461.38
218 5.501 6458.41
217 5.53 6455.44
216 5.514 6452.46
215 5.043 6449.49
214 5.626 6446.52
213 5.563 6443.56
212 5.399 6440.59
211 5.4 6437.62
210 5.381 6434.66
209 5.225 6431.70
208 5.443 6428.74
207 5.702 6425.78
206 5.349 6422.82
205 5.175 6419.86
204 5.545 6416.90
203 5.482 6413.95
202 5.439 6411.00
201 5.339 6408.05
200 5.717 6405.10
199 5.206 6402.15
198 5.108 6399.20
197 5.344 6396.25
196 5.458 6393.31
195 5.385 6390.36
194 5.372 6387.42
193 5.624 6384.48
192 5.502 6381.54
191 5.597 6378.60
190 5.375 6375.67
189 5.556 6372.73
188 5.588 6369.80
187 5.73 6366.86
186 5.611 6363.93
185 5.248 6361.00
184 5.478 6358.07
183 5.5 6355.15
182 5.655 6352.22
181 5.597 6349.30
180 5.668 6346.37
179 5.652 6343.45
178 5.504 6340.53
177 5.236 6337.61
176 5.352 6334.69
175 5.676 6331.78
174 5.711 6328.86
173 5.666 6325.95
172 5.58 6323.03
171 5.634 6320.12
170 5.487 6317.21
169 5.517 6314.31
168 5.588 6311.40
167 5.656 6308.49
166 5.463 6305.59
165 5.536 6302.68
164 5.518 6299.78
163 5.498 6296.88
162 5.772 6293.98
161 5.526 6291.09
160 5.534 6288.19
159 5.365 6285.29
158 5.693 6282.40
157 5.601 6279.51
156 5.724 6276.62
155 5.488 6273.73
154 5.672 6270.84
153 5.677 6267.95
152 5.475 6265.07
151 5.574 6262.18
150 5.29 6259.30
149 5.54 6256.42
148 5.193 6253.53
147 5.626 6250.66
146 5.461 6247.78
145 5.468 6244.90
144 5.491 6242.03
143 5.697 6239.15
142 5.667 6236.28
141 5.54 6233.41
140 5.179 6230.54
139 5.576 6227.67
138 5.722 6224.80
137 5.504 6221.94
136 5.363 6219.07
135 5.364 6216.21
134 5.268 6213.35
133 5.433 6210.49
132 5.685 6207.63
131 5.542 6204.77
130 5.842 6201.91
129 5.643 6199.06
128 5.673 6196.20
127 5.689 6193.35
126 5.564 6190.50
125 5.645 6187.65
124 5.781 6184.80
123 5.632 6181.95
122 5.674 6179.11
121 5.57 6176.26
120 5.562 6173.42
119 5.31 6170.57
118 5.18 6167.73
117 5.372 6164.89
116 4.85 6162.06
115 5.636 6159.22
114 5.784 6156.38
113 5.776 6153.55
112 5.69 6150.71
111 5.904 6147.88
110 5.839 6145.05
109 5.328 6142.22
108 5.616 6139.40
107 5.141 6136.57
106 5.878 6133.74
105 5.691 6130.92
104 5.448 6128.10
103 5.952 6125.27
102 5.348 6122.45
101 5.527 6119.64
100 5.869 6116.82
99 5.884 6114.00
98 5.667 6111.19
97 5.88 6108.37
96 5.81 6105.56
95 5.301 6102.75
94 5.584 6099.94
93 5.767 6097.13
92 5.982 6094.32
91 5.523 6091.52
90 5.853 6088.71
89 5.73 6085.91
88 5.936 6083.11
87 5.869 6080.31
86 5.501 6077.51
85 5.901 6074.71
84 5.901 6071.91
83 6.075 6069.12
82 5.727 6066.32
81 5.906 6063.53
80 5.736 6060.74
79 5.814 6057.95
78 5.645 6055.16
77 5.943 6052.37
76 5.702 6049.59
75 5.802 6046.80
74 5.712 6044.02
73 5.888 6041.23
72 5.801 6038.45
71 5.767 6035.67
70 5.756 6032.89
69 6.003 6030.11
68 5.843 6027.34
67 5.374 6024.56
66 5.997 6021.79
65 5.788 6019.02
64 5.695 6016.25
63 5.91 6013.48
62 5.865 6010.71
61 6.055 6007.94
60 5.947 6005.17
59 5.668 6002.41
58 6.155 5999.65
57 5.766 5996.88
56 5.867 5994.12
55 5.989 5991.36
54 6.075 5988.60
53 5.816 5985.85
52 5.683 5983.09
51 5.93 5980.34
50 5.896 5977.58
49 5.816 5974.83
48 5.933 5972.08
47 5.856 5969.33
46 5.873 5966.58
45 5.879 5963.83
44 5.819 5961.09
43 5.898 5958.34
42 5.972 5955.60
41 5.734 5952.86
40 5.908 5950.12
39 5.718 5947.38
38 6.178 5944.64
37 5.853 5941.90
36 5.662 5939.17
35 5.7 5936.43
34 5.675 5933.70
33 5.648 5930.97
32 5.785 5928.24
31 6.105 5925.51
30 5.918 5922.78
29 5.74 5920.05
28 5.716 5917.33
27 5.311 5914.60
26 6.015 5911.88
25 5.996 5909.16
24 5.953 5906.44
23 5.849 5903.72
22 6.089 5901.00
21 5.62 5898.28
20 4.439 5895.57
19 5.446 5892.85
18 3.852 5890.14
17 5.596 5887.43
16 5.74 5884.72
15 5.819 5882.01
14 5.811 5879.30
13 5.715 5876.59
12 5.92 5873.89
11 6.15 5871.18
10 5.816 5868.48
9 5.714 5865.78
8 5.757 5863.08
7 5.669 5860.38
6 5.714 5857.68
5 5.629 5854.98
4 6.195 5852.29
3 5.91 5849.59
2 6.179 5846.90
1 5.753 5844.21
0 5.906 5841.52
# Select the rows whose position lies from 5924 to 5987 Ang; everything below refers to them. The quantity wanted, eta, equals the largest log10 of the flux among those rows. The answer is 0.791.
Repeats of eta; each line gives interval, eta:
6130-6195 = 0.771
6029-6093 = 0.784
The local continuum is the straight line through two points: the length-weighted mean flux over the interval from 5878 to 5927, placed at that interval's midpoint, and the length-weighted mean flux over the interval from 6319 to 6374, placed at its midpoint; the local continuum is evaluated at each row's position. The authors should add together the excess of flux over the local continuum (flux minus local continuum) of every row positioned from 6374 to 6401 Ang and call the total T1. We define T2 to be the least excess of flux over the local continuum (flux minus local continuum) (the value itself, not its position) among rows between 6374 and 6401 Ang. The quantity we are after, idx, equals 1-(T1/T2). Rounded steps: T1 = -1.2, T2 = -0.45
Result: -2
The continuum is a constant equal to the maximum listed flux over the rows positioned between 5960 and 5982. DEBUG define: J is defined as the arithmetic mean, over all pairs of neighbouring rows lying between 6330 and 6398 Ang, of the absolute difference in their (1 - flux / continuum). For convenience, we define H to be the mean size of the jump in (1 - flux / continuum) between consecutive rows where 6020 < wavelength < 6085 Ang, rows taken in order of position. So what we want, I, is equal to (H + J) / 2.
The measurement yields 0.0292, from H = 0.034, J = 0.024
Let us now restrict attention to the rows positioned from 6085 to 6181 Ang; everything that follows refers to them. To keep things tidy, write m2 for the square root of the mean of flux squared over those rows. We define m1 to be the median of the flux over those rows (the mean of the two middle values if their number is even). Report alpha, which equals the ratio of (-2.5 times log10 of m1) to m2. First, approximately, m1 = 5.67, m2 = 5.62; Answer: -0.335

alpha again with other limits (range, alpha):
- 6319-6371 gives -0.336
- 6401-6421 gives -0.339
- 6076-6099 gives -0.331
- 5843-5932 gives -0.332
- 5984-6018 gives -0.326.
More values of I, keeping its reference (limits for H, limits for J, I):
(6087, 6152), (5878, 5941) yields 0.0595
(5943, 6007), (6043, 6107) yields 0.0333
